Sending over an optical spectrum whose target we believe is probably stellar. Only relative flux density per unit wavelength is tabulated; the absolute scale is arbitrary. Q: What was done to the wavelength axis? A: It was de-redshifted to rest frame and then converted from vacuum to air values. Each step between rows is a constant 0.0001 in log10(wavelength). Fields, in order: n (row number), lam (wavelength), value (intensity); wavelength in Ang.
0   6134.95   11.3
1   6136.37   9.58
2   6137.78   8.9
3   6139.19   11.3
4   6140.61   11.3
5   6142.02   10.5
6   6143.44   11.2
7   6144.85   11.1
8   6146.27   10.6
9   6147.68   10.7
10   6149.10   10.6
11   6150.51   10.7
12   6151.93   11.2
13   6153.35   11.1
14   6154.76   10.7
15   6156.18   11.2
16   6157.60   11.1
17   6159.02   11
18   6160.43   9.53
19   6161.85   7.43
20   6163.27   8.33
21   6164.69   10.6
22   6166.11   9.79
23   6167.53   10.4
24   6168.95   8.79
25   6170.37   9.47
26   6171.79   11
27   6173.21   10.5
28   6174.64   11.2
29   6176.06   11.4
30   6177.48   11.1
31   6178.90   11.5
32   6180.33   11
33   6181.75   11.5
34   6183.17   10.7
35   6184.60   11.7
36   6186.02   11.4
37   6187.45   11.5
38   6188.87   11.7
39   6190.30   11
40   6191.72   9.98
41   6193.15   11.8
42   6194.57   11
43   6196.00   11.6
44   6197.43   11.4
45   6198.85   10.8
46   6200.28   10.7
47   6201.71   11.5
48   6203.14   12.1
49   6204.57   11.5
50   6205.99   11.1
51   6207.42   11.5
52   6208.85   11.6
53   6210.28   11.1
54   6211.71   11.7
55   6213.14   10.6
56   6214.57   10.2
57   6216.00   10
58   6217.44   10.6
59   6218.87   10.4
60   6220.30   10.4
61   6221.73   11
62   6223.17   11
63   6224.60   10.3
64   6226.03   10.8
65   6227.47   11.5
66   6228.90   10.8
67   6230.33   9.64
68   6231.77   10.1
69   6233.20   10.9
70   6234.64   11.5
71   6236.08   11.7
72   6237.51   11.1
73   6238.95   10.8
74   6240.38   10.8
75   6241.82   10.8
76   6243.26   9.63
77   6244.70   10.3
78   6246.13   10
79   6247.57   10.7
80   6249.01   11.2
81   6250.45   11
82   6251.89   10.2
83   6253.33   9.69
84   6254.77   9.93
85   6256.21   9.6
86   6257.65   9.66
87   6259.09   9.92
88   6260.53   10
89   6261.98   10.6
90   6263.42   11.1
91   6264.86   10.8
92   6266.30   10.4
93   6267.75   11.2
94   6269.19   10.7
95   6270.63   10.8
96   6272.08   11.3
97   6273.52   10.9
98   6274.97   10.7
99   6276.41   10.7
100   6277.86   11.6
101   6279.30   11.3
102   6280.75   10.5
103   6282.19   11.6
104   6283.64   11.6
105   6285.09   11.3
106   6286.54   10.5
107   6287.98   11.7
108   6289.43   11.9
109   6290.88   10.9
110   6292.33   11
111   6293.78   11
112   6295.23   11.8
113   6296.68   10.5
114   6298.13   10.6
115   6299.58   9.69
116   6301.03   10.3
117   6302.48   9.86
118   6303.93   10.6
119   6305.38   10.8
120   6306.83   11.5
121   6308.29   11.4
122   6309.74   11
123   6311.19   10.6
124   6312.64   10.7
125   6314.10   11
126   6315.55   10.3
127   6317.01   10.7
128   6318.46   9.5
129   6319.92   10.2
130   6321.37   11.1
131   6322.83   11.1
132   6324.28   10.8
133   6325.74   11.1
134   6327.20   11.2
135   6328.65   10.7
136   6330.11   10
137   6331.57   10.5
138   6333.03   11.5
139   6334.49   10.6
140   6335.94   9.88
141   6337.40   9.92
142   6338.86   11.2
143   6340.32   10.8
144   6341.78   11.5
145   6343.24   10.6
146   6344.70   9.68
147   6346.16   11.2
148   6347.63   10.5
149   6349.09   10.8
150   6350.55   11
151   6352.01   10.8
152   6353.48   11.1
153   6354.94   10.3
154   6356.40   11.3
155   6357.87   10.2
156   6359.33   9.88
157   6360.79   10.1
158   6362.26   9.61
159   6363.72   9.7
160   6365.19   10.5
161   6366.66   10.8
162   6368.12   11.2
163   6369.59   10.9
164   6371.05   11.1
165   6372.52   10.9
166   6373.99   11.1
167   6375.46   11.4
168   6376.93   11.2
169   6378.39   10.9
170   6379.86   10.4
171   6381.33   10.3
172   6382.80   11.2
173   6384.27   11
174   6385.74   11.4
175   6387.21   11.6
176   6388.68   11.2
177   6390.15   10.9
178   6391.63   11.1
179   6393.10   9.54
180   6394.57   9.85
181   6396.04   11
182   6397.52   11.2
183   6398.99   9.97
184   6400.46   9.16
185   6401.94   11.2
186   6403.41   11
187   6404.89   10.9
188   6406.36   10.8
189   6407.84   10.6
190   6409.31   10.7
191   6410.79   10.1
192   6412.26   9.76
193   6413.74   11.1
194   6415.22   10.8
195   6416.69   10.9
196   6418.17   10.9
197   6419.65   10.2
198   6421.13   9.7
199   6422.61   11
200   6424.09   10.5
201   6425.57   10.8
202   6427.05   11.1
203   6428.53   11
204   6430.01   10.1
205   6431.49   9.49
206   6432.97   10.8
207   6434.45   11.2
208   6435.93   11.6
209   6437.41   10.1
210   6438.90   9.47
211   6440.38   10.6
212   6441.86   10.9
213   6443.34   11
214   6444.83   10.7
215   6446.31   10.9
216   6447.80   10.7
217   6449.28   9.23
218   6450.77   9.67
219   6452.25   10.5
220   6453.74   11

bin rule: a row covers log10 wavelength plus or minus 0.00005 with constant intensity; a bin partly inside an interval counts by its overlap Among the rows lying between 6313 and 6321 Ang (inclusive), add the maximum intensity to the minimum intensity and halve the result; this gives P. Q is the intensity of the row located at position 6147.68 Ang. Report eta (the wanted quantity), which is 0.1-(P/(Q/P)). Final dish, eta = -9.7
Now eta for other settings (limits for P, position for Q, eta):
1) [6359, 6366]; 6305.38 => -9.3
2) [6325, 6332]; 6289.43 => -9.3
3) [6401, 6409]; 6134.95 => -10.4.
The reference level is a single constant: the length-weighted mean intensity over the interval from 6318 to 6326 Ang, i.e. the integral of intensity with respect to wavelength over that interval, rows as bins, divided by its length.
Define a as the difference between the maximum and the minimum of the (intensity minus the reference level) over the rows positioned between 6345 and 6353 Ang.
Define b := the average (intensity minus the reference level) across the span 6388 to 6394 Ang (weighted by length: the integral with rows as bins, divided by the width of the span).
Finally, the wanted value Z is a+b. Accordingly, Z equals 0.7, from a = 0.70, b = 0.01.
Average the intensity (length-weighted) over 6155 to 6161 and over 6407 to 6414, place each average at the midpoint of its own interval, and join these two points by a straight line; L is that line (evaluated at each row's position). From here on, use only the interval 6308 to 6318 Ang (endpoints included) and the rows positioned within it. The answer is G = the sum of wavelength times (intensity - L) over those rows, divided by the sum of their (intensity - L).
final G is 6310.4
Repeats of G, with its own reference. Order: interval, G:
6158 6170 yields 6164.1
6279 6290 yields 6285.2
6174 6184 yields 6178.3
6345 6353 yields 6348.9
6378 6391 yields 6385.9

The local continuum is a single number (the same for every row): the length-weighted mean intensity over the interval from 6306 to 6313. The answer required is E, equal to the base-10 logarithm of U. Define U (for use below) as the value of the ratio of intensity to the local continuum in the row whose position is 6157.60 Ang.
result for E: 0.002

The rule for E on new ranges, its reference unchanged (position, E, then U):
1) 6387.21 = 0.021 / 1.05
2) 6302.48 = -0.050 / 0.89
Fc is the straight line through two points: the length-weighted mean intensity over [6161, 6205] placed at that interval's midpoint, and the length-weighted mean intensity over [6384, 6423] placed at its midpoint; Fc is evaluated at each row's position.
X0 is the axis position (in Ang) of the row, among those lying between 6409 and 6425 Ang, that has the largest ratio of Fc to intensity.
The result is 6421.13 Ang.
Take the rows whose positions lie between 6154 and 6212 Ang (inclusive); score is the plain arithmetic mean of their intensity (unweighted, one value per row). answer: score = 10.9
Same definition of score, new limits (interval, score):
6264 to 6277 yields 10.8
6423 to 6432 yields 10.5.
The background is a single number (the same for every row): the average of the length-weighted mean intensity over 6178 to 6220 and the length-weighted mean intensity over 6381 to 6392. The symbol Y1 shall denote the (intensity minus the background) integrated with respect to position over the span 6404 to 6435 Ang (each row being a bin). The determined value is -16.5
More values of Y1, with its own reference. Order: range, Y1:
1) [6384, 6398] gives -3.6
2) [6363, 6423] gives -24.8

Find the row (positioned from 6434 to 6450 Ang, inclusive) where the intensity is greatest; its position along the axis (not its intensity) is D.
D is 6435.93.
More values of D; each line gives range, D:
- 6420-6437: 6435.93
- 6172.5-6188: 6184.60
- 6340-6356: 6341.78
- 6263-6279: 6277.86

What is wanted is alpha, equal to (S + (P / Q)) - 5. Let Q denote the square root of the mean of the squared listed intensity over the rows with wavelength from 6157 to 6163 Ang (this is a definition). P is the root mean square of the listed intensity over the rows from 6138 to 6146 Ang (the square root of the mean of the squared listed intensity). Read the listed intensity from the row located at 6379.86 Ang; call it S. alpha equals 6.5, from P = 11.1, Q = 9.9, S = 10.4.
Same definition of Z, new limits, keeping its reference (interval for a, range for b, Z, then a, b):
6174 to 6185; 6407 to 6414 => 0.8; 1.00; -0.23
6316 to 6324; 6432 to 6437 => 2.0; 1.60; 0.41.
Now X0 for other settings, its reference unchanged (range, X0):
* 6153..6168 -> 6161.85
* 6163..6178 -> 6163.27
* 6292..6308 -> 6299.58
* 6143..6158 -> 6146.27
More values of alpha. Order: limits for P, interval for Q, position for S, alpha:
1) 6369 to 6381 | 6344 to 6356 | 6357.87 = 6.2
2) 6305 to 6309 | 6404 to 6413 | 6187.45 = 7.6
